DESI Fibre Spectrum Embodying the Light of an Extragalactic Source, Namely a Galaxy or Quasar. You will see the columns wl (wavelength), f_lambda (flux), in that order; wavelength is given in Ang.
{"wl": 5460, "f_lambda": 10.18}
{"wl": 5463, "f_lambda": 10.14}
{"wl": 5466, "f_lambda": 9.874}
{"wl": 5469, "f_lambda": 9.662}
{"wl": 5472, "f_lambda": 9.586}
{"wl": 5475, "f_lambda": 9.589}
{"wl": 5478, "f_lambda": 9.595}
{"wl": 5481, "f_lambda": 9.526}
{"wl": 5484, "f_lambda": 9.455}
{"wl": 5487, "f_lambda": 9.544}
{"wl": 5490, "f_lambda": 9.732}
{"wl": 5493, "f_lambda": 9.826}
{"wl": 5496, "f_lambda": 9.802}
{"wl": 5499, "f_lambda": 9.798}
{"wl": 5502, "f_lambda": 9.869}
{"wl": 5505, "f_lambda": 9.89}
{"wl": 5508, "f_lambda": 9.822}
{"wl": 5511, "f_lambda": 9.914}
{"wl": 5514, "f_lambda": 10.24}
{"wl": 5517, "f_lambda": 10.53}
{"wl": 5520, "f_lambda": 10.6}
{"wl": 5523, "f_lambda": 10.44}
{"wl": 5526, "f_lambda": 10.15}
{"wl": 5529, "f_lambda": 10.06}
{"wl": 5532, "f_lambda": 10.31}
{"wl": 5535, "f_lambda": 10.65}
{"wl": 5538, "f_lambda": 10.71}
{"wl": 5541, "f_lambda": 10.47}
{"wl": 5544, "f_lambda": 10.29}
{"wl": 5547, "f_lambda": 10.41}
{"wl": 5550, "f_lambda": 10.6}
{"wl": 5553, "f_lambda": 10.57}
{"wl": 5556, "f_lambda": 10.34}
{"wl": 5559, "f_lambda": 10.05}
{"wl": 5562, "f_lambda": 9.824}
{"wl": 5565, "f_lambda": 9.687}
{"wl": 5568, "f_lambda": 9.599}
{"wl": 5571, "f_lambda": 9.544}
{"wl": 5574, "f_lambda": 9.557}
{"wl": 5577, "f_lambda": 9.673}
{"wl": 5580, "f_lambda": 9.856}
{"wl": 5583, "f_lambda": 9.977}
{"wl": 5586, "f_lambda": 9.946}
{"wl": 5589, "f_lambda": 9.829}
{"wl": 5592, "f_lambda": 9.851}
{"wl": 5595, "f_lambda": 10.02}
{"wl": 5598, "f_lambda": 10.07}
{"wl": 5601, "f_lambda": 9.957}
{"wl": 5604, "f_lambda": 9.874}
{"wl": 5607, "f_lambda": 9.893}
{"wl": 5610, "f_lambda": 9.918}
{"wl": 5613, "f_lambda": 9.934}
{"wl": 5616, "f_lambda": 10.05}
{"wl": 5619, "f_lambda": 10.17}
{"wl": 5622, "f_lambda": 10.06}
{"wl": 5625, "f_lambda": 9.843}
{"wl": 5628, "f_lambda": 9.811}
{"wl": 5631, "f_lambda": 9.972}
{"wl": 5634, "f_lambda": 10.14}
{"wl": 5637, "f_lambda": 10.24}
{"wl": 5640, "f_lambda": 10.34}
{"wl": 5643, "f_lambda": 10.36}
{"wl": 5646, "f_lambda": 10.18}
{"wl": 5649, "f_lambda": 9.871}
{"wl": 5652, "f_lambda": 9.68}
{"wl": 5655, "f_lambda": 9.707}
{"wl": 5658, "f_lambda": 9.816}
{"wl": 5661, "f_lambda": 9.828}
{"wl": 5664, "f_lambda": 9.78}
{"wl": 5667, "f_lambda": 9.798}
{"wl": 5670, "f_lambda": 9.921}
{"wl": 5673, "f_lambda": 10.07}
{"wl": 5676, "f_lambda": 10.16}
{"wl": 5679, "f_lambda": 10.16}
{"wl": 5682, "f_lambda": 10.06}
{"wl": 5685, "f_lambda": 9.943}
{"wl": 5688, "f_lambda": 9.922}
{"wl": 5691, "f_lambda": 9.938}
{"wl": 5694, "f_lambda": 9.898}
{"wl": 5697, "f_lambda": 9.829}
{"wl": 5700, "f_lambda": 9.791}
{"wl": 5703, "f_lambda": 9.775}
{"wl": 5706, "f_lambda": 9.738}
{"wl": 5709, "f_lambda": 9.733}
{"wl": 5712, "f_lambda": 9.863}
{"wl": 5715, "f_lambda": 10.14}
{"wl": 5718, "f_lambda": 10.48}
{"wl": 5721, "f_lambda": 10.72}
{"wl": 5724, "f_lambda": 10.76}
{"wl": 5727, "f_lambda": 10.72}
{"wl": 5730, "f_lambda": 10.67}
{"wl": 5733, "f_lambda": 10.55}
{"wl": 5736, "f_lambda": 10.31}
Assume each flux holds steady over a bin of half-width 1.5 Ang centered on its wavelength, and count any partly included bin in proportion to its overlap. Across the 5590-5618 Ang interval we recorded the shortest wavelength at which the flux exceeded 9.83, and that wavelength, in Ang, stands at 5592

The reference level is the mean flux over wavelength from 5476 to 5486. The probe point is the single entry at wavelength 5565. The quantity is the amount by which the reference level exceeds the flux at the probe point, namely -0.2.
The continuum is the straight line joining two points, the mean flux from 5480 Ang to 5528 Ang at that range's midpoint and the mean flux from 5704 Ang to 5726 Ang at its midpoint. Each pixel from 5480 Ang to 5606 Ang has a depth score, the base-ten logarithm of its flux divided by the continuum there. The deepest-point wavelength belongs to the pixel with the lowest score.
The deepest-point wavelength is 5571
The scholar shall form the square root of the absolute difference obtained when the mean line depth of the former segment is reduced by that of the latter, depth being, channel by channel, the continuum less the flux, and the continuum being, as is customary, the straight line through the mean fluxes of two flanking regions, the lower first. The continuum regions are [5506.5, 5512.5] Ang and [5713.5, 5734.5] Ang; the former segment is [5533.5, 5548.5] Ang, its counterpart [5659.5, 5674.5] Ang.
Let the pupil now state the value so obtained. 1.0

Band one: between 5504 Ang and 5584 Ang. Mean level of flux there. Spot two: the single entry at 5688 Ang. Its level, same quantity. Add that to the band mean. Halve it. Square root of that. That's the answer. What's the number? 3.17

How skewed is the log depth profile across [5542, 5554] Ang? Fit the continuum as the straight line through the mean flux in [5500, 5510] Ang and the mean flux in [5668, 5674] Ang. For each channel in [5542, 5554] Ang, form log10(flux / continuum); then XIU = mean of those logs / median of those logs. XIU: 0.96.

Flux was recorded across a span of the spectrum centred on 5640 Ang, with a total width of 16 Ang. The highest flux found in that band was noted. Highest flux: 10.36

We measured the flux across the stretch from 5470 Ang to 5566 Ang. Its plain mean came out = 10.1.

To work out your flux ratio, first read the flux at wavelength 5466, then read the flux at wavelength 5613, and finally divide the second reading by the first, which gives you 1.01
